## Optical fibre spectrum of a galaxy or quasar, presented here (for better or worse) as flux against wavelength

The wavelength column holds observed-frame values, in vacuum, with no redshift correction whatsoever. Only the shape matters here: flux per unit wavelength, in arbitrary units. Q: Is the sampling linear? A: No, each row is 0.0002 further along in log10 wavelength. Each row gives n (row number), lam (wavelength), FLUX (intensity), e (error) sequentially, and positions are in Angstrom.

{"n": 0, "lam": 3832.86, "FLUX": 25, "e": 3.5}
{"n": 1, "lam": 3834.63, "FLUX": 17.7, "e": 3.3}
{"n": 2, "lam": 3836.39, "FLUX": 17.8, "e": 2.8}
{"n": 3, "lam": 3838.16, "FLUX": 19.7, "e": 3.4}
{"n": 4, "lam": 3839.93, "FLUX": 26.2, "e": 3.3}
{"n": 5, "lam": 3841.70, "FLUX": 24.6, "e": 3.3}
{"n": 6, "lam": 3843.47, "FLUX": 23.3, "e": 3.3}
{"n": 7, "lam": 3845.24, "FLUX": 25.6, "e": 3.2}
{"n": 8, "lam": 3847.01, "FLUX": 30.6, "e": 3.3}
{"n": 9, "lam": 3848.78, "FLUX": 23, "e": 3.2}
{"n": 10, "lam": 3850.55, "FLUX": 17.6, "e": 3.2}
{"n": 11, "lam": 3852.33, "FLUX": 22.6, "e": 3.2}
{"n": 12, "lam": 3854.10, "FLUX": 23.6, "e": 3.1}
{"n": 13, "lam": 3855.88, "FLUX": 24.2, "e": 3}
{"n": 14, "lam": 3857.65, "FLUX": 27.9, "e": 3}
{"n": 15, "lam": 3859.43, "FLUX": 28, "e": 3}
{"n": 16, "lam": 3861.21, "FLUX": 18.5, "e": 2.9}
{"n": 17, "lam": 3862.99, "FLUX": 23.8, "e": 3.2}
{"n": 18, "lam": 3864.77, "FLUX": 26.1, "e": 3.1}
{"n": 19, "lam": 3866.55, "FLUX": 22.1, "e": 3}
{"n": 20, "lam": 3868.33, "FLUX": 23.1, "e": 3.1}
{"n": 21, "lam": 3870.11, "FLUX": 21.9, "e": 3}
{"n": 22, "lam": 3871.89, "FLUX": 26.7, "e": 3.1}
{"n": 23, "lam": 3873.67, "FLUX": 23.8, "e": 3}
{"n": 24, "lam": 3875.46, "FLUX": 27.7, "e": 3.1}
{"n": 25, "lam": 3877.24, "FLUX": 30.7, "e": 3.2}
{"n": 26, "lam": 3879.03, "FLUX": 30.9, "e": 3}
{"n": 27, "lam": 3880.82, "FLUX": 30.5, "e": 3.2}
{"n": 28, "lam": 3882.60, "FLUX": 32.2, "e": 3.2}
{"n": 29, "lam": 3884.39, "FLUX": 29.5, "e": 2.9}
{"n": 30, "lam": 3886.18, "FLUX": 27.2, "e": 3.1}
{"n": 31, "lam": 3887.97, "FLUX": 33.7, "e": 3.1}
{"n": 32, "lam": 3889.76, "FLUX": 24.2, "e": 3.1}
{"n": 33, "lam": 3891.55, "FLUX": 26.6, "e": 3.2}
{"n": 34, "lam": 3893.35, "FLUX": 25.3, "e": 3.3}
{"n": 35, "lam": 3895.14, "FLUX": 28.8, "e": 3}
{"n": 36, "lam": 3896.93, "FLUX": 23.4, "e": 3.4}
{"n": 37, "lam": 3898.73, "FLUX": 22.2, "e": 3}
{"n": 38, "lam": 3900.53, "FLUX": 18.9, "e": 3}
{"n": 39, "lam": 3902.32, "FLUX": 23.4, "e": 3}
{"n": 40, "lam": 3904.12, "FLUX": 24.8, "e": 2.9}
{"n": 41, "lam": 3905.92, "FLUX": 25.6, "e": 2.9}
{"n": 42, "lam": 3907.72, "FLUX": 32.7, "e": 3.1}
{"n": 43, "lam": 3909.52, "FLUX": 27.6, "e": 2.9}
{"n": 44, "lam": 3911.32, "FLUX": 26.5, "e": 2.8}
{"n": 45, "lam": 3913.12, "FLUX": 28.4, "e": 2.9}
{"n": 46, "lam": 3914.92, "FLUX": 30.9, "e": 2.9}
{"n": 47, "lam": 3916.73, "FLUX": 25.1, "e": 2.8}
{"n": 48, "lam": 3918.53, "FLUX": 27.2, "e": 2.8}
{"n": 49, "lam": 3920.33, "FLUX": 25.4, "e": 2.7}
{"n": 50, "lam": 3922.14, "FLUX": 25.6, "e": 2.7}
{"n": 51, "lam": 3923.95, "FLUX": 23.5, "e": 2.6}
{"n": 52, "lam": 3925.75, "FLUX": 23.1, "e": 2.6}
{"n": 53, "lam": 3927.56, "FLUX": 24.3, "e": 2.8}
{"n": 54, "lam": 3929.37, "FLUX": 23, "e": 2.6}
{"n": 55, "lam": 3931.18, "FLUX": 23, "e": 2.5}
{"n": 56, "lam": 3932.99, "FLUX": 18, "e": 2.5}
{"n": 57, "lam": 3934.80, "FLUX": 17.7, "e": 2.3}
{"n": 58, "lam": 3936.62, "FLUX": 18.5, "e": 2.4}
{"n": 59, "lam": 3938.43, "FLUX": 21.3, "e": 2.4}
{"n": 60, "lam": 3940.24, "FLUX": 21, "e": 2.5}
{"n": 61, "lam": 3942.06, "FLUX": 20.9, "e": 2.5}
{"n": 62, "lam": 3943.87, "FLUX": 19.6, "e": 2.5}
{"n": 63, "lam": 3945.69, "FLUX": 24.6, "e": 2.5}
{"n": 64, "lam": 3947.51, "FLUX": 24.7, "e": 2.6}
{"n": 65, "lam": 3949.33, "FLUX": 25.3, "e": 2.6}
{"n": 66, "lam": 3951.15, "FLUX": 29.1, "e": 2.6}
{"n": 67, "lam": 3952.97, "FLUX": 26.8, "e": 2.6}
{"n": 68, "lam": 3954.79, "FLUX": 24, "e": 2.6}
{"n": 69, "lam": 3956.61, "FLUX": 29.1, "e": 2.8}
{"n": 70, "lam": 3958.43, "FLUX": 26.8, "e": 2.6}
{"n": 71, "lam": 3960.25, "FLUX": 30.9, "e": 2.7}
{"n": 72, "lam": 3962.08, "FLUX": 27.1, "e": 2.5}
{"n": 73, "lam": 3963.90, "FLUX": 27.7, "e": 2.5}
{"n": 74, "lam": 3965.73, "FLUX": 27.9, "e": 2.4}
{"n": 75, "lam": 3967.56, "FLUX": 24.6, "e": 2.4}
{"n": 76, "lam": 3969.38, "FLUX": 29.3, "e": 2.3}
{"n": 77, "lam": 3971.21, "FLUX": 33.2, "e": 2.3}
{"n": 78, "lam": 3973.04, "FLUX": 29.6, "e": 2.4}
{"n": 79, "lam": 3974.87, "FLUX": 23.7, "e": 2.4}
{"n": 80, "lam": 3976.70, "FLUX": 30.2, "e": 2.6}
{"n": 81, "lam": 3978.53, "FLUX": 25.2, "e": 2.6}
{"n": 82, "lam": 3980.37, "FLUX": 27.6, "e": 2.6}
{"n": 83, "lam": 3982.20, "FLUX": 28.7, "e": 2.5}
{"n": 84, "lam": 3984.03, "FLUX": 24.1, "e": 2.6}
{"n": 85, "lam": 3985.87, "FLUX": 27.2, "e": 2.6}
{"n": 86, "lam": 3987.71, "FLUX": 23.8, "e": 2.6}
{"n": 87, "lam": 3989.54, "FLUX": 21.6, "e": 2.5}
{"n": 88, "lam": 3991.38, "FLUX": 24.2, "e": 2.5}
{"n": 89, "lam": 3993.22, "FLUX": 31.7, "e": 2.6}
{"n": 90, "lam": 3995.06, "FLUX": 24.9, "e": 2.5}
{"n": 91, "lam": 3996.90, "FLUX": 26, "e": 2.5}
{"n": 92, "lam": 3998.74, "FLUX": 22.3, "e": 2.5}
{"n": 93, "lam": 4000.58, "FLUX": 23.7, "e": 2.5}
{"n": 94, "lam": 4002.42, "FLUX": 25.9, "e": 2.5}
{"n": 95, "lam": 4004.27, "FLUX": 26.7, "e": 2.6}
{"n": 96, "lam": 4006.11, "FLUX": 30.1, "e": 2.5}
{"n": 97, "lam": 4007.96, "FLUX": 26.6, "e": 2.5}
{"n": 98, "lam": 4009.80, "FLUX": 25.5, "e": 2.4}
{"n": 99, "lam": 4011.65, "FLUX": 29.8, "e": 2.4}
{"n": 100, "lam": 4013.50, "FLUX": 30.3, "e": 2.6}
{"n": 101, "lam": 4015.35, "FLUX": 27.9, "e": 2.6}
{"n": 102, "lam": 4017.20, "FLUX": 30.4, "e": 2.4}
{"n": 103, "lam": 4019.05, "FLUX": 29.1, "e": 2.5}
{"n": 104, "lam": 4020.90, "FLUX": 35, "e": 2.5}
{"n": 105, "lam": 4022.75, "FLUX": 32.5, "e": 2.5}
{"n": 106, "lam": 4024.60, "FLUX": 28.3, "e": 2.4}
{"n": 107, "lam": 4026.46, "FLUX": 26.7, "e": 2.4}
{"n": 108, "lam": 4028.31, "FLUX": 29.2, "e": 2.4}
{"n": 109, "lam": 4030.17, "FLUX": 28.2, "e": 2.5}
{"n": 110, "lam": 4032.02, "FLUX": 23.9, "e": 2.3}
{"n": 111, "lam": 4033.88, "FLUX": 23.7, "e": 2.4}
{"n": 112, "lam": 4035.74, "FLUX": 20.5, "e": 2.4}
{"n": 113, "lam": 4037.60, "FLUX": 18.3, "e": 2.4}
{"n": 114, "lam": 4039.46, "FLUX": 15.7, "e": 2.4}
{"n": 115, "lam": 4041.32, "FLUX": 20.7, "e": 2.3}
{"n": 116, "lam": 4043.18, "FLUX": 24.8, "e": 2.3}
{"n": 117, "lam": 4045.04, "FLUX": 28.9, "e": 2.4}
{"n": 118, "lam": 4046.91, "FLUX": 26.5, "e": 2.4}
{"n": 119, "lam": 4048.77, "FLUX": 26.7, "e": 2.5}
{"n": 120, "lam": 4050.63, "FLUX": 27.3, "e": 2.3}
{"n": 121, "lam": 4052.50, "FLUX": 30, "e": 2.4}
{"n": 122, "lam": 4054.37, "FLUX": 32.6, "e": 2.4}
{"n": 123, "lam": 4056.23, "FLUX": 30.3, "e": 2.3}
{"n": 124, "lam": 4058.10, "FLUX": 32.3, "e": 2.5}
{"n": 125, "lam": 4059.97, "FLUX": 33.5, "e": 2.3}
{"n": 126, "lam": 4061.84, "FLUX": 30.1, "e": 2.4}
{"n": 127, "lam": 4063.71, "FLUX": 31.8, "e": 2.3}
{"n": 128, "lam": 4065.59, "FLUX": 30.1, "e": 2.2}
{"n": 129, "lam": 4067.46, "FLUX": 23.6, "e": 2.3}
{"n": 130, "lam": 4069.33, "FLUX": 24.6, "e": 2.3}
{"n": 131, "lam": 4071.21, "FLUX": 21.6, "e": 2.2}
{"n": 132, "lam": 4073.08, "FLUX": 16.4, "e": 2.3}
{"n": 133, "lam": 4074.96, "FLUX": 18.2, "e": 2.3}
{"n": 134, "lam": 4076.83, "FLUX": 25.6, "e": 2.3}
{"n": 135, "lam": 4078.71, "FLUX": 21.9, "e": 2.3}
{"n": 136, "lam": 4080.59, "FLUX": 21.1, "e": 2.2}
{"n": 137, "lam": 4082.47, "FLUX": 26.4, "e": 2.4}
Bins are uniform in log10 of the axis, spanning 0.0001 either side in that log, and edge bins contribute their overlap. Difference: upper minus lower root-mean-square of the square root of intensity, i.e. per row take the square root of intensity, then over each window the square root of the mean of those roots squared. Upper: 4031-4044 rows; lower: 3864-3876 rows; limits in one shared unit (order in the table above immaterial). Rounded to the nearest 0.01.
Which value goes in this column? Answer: -0.36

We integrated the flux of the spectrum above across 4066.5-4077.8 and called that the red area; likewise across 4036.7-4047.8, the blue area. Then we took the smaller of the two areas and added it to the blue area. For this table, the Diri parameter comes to 495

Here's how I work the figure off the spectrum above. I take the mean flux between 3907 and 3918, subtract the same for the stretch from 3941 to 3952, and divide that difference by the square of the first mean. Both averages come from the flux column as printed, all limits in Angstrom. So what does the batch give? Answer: 0.006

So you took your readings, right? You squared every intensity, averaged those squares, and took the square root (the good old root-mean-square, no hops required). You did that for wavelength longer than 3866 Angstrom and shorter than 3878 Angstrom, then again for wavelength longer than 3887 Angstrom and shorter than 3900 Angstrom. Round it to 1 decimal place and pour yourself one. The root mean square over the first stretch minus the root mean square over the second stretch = -1.2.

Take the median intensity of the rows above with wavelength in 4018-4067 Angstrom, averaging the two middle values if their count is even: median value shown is 28.6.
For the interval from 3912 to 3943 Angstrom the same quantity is 23.1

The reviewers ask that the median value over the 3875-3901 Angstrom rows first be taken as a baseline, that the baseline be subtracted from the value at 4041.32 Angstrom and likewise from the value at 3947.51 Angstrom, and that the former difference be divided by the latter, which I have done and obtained 2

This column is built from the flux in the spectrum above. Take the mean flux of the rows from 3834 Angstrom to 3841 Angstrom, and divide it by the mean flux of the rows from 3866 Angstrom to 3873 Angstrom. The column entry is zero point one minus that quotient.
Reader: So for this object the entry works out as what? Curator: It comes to -0.77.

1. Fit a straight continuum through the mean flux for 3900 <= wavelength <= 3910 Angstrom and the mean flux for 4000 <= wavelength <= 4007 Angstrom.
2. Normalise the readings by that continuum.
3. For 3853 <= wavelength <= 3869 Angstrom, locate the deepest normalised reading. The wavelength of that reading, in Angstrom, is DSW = 3861.21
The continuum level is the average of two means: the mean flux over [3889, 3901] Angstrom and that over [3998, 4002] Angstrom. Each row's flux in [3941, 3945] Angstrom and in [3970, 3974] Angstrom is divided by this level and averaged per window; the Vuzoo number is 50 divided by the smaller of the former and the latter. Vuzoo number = 58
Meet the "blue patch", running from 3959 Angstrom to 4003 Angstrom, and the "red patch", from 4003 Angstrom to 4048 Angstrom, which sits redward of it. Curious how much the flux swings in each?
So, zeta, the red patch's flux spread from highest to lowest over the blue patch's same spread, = 1.7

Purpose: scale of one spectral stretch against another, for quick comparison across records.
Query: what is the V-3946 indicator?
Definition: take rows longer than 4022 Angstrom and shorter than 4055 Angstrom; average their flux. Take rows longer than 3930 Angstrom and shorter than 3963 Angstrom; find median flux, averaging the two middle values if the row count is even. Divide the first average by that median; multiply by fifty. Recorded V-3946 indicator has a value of 53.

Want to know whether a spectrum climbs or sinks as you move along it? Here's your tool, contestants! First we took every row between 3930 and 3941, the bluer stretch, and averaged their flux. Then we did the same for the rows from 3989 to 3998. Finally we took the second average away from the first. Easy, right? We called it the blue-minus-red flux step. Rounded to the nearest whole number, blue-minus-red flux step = -6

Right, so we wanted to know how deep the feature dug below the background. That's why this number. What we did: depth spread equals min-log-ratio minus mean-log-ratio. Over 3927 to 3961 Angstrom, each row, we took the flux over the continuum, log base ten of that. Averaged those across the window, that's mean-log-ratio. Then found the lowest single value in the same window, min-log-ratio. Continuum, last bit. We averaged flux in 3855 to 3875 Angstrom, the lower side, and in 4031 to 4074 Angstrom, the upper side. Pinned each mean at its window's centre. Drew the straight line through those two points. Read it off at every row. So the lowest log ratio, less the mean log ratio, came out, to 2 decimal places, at -0.12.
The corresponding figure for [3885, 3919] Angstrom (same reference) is -0.14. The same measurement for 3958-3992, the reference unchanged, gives -0.10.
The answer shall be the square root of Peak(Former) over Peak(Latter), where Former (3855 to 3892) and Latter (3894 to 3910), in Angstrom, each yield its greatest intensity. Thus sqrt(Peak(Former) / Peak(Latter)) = 1.015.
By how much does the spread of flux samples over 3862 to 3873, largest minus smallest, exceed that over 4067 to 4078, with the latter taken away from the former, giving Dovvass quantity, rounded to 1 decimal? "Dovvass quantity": -4.4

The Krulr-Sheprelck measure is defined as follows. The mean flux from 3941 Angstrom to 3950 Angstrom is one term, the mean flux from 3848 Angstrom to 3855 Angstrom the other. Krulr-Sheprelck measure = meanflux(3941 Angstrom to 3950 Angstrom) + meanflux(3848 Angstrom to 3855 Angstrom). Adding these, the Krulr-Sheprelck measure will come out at 45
